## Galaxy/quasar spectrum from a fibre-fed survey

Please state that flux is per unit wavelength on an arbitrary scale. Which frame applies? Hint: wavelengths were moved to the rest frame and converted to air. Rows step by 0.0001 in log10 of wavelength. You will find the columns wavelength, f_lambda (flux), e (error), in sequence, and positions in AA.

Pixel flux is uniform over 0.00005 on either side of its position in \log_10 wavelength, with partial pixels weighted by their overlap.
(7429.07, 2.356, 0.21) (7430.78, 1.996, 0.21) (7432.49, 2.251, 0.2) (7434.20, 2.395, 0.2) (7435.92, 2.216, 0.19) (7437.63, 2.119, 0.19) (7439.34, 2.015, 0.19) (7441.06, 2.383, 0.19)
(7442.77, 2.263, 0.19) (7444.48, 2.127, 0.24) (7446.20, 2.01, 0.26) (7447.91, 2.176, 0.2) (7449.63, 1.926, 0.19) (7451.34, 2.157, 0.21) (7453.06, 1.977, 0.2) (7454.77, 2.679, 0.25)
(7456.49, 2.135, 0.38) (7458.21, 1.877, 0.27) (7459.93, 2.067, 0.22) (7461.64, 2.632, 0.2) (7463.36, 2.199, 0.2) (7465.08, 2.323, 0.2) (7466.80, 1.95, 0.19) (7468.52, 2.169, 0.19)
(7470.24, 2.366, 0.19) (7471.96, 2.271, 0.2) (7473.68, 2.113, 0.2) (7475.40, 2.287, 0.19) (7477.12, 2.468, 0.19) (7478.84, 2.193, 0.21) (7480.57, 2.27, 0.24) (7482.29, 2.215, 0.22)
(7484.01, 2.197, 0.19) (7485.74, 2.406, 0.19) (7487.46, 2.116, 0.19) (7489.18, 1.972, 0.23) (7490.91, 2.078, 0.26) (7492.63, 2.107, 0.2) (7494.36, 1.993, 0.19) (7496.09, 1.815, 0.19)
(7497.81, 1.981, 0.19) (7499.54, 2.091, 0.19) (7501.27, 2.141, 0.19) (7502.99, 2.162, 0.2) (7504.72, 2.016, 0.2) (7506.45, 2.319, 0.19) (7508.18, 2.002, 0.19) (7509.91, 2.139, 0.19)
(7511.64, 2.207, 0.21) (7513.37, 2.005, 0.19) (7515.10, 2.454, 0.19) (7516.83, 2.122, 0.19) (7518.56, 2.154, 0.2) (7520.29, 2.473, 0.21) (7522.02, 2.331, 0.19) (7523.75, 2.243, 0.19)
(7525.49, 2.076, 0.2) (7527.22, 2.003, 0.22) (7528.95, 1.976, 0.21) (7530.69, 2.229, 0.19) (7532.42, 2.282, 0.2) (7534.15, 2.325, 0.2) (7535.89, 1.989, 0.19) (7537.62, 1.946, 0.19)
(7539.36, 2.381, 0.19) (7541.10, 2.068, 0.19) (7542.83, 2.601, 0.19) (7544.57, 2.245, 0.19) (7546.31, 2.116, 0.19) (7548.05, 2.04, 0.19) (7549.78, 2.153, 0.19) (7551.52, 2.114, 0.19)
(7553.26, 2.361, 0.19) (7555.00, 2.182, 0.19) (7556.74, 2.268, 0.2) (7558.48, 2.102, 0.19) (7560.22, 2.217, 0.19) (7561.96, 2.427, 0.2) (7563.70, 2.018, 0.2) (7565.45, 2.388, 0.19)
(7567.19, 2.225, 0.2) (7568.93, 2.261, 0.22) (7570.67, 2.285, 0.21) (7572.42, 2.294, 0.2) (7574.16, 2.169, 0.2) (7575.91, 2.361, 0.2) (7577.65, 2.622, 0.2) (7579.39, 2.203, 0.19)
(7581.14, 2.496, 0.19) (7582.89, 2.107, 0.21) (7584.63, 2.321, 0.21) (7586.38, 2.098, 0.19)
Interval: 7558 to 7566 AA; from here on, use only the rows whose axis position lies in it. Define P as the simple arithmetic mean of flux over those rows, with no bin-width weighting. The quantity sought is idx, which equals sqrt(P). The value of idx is 1.49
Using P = 2.23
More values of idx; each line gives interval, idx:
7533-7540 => 1.47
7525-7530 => 1.42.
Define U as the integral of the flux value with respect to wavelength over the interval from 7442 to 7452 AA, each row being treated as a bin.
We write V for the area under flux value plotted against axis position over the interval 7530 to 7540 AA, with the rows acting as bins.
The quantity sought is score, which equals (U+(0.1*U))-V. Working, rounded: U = 21.1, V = 21.9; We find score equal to 1.3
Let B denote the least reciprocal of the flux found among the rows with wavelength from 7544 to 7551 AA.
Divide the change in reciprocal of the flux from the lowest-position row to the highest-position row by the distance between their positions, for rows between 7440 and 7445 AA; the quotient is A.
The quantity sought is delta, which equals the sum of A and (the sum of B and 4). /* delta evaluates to 4.46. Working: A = 0.015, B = 0.445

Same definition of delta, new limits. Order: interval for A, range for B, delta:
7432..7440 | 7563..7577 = 4.43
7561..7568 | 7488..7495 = 4.48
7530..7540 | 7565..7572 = 4.42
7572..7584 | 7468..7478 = 4.41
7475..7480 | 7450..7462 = 4.38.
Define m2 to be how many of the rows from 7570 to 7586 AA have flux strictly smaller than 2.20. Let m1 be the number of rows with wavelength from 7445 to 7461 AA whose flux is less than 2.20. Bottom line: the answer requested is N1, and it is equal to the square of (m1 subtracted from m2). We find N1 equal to 36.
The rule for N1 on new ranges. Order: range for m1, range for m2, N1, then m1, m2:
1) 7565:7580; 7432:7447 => 9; 1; 4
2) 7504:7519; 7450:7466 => 0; 6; 6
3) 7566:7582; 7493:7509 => 49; 1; 8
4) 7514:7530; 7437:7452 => 4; 5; 7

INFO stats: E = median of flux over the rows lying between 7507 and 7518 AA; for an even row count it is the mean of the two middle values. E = 2.13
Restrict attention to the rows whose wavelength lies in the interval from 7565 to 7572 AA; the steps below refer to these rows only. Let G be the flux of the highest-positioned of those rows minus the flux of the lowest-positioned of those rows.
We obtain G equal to -0.10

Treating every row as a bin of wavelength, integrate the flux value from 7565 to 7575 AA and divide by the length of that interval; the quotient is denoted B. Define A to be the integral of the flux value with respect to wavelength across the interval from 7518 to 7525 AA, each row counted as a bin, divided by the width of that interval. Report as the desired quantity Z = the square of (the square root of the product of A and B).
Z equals 5.2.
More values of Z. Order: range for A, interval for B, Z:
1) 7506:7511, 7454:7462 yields 4.8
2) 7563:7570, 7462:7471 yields 5.0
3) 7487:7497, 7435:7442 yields 4.4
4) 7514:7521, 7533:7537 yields 4.9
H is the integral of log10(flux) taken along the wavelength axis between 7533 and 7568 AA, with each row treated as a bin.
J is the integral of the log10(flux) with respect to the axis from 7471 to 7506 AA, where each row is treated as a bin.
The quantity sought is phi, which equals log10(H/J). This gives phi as 0.016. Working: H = 12.0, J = 11.6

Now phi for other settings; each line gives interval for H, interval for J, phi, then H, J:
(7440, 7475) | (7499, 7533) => 0.016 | 11.9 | 11.4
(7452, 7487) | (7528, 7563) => 0.009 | 12.2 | 11.9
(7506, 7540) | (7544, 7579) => -0.029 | 11.5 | 12.2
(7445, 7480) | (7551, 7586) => -0.019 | 11.9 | 12.4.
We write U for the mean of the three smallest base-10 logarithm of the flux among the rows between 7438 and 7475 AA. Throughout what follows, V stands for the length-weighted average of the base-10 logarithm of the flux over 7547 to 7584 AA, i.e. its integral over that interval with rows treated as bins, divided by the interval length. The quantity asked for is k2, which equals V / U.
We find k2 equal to 1.24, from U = 0.283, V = 0.352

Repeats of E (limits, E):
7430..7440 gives 2.17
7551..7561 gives 2.20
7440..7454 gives 2.14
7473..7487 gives 2.24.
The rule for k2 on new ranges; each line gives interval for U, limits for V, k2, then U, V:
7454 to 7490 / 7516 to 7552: 1.18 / 0.286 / 0.338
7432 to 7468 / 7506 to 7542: 1.19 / 0.283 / 0.337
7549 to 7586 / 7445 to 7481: 1.07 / 0.317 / 0.341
